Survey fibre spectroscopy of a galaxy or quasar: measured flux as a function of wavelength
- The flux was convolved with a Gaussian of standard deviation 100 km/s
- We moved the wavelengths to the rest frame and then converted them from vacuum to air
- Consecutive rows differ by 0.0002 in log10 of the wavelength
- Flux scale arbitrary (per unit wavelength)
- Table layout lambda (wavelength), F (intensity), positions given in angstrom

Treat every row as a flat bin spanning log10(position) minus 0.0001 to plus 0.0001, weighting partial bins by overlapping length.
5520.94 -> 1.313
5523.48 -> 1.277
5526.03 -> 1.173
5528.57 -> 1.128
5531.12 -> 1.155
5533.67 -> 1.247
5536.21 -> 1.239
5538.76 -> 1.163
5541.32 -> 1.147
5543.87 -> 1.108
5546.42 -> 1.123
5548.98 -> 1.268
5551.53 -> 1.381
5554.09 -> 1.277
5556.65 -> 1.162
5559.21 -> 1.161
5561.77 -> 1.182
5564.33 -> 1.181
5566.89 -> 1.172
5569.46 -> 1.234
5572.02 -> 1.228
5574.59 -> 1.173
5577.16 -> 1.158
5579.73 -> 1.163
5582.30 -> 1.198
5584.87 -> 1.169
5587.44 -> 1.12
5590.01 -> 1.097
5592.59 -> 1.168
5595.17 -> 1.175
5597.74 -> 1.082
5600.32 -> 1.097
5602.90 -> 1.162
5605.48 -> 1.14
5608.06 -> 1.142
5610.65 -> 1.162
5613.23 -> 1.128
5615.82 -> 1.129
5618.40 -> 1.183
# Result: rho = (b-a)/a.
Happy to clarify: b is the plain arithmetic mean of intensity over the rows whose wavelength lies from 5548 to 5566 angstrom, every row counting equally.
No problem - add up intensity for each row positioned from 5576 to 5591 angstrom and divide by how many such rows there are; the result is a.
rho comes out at 0.069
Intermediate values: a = 1.15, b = 1.23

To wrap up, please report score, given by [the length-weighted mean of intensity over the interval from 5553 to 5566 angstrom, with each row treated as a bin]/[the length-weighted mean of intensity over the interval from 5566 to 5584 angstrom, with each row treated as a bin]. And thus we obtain 1.00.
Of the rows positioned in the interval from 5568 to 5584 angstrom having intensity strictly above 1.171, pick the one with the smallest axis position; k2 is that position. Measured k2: 5569.46 angstrom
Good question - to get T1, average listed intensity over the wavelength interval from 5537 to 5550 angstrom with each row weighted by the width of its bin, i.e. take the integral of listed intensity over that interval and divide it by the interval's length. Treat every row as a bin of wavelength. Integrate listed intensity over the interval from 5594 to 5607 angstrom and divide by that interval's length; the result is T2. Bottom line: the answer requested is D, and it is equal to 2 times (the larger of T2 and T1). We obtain 2.32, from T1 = 1.162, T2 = 1.13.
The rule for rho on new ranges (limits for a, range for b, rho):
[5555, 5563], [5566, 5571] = 0.030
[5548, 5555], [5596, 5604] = -0.149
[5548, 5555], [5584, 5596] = -0.124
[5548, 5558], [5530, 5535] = -0.056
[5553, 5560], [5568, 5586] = -0.009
